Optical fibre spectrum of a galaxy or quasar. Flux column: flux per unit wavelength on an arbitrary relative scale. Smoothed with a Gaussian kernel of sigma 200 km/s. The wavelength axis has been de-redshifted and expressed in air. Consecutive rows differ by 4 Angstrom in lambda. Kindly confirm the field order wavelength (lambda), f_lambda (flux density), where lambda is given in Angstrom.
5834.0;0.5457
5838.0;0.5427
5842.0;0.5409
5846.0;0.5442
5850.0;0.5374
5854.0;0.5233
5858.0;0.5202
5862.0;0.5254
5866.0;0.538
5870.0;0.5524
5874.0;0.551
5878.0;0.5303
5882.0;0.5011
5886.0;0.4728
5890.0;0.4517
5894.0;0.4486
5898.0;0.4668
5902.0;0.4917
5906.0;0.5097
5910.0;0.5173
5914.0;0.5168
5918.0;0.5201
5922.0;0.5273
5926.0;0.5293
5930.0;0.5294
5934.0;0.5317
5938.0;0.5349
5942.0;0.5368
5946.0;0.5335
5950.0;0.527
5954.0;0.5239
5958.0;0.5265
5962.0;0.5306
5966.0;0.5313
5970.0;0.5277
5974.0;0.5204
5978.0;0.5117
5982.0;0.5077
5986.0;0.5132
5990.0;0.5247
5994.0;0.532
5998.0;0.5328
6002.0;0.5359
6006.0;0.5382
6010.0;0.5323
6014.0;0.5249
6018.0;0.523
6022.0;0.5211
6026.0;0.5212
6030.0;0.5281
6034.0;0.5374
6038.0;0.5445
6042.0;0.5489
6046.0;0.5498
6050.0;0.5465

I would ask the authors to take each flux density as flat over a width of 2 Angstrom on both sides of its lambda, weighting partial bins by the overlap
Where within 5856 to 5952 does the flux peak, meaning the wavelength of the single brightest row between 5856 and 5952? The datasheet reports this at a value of 5870.0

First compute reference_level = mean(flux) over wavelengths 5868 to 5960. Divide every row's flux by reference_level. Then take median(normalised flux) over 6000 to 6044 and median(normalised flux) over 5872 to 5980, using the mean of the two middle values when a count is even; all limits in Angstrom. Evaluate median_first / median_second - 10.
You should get -8.99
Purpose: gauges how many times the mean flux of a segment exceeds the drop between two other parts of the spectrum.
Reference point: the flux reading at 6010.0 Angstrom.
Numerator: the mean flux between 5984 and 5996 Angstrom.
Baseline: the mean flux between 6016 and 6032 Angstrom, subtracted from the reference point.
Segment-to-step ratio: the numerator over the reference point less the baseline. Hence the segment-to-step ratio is 58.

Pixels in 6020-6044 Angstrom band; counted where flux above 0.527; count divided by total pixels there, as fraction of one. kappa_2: 0.67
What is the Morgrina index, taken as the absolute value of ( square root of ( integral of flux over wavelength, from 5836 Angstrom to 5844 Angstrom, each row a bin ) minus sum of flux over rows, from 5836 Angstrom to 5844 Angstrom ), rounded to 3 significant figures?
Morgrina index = 0.998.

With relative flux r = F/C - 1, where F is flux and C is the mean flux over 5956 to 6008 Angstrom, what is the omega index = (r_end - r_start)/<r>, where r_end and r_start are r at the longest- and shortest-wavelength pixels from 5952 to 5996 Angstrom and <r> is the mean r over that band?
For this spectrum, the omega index -3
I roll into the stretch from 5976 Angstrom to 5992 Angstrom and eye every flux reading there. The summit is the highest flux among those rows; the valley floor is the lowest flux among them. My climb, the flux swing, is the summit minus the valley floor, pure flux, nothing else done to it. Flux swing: 0.017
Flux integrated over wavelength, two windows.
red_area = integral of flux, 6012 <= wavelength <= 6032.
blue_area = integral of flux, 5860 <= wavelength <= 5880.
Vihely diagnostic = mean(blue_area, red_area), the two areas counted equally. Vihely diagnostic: 10.6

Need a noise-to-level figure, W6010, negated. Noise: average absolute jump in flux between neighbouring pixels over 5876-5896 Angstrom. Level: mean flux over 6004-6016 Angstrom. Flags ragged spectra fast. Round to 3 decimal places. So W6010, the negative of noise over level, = -0.038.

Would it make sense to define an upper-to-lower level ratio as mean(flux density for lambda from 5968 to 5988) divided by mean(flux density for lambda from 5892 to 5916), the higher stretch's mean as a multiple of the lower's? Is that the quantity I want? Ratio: 1.05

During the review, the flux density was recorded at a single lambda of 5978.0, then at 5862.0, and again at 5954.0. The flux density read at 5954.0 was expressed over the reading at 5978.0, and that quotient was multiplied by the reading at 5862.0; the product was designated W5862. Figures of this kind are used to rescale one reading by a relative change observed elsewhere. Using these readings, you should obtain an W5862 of 0.54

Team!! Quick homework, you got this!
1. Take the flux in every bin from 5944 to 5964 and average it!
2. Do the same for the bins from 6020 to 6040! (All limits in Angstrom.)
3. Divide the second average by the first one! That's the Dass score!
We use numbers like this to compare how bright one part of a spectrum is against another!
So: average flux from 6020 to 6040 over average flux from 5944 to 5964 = 1.00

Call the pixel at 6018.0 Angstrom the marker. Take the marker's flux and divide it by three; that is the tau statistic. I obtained 0.174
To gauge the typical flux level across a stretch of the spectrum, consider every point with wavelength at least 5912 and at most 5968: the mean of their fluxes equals 0.529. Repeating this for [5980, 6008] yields 0.526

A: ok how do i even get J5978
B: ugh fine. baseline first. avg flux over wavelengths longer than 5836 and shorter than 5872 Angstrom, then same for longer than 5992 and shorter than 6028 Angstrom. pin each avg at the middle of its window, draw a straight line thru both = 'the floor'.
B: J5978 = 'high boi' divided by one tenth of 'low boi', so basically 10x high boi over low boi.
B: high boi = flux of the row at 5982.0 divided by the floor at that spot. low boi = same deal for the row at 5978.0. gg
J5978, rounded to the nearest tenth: 9.9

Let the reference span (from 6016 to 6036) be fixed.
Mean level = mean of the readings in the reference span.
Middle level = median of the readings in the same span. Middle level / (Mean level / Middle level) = 0.520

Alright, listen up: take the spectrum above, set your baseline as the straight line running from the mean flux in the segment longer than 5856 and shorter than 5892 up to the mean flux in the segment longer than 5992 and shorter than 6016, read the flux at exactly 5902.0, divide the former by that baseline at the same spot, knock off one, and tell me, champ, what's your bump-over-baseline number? -0.054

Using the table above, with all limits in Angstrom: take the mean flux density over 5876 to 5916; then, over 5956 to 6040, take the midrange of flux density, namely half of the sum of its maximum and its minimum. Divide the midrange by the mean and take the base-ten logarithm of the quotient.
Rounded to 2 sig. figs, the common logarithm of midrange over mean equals 0.030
